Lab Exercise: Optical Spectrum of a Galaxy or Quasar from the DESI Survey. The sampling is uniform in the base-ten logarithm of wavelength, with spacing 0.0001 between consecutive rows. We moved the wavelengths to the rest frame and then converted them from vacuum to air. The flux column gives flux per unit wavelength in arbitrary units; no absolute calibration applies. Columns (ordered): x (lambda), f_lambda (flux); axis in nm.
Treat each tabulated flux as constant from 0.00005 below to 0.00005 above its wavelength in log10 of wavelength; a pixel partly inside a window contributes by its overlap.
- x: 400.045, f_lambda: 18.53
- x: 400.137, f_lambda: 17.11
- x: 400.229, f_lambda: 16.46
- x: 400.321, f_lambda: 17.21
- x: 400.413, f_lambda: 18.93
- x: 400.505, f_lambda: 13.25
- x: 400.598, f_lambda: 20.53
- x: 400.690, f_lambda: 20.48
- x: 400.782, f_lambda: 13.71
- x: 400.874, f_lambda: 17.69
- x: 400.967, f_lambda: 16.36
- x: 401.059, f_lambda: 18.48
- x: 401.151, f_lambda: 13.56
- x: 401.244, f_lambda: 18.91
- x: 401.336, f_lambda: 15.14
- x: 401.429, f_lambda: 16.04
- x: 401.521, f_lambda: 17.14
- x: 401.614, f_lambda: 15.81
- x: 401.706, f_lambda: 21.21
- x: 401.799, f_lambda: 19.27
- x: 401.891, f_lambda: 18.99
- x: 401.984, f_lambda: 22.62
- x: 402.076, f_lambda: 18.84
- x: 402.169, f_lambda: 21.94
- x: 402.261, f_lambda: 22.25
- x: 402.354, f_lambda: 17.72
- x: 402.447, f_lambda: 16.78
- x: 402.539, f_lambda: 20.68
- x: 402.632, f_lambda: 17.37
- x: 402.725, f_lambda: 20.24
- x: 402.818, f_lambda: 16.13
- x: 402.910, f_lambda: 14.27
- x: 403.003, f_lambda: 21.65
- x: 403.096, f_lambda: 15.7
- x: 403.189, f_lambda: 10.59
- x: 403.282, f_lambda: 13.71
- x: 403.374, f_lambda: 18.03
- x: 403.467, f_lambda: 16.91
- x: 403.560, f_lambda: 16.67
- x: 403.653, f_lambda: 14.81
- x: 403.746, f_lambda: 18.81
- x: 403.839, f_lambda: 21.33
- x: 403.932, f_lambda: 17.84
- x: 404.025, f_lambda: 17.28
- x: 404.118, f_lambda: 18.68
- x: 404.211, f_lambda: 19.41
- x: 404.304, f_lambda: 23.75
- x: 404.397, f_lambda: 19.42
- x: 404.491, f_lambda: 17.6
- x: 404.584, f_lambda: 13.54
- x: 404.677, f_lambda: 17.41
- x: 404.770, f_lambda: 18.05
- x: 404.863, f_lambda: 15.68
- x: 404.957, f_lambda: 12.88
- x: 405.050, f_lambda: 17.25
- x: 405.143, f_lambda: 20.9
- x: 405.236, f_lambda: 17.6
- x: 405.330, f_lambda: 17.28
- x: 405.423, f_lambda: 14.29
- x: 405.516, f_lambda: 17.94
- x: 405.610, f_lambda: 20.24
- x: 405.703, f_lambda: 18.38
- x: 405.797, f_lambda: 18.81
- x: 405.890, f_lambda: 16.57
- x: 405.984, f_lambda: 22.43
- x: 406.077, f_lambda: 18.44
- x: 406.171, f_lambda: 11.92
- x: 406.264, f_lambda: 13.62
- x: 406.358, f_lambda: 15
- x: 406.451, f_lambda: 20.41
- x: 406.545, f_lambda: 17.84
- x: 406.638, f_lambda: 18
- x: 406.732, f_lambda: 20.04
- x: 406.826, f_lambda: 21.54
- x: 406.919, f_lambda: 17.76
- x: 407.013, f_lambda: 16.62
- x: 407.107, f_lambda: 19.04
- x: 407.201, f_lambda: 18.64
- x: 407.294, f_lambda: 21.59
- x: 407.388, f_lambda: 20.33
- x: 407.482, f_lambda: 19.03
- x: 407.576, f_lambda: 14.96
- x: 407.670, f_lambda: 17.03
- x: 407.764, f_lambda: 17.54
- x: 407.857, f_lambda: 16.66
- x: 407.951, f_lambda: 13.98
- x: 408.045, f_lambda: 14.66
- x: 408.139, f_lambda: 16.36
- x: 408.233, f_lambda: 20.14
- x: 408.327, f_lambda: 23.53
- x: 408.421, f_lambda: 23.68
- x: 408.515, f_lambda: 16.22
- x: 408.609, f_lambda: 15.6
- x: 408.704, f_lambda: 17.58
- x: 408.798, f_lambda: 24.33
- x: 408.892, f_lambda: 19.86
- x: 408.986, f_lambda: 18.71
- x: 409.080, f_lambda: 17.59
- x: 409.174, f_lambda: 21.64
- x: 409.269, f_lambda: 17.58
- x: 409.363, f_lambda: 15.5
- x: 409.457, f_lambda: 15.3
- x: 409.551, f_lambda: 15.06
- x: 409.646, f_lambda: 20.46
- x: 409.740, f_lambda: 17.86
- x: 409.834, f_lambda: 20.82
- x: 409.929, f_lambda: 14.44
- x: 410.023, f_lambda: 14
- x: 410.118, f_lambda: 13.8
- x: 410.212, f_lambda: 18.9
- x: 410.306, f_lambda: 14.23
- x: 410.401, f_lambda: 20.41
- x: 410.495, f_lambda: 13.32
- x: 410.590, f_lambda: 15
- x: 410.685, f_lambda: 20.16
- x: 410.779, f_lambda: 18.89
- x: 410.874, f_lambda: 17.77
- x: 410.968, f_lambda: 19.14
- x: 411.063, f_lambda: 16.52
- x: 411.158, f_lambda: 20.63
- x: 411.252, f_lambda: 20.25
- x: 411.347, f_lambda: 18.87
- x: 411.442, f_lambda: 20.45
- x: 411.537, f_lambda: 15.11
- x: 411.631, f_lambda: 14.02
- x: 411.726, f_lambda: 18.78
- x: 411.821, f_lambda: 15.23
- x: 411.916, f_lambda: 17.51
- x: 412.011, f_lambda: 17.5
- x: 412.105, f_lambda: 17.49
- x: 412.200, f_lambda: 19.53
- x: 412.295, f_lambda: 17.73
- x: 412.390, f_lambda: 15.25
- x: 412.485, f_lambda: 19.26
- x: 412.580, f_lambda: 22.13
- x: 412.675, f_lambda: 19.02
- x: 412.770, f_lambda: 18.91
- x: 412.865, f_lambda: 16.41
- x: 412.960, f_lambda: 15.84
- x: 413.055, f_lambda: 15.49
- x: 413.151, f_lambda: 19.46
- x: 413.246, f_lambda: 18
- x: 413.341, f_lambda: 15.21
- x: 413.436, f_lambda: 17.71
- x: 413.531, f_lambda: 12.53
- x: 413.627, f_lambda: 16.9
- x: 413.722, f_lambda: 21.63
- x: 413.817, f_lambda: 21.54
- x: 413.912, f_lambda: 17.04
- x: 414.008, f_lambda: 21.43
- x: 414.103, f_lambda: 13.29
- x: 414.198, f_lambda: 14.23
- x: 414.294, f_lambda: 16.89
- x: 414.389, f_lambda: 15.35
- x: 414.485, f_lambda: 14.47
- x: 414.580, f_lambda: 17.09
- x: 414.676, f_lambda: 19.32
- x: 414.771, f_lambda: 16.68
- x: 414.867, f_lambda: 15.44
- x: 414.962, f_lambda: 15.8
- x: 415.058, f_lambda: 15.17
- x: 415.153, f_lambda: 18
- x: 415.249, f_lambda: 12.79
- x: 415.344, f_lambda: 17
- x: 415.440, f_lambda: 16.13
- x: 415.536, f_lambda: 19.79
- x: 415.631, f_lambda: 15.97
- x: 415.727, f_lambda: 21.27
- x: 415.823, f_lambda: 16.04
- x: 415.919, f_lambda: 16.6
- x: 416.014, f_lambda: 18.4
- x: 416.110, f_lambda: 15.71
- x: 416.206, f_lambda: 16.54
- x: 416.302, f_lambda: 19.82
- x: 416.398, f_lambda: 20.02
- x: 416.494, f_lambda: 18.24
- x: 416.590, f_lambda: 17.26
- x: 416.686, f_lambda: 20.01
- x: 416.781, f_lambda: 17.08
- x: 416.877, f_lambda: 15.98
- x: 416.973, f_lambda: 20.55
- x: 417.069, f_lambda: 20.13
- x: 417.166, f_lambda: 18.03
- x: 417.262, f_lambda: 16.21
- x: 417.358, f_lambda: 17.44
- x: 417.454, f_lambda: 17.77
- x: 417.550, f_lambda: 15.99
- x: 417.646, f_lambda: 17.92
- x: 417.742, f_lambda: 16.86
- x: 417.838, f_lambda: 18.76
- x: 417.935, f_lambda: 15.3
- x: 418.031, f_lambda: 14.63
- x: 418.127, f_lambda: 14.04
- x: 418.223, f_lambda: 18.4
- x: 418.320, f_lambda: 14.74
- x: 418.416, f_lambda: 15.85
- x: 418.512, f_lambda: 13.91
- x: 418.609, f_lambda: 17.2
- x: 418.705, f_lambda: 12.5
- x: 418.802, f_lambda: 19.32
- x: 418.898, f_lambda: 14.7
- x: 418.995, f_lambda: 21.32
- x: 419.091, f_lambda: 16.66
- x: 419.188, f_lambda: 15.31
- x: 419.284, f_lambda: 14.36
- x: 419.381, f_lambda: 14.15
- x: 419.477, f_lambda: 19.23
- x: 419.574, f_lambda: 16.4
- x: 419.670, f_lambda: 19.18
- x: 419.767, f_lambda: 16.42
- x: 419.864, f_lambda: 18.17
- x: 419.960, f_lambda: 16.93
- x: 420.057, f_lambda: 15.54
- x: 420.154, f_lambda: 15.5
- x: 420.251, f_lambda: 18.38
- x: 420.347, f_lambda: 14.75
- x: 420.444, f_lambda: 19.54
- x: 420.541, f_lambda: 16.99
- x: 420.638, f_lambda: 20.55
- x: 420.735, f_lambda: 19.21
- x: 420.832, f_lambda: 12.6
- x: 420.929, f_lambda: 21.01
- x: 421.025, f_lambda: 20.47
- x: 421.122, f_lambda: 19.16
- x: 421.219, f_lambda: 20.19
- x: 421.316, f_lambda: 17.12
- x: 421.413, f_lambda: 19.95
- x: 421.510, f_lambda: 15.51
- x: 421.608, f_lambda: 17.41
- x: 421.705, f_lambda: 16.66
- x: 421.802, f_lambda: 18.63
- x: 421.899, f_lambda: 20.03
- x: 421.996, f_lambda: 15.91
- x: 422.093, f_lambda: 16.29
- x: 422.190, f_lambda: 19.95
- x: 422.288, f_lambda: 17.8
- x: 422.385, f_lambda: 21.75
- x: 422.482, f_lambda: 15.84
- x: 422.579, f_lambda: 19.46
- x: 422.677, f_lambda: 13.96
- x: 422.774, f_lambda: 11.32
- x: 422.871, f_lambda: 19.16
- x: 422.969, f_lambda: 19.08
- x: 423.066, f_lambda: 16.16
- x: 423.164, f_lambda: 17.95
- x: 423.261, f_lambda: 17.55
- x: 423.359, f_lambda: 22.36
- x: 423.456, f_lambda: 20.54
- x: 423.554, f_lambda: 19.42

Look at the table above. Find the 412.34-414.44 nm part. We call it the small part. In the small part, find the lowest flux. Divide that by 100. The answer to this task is 0.125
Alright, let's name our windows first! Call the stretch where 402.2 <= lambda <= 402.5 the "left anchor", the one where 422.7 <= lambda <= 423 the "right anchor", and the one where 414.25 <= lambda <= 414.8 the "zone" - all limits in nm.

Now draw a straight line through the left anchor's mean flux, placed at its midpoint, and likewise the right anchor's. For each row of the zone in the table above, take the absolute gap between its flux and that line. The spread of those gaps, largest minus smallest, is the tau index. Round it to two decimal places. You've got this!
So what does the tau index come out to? 2.63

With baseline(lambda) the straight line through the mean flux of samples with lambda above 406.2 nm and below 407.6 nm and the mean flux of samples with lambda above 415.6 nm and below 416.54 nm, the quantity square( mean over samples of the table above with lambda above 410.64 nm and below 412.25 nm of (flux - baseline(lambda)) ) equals 0.00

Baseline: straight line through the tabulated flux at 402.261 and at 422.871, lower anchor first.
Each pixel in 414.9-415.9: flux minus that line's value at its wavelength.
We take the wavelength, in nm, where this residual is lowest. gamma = 415.249 nm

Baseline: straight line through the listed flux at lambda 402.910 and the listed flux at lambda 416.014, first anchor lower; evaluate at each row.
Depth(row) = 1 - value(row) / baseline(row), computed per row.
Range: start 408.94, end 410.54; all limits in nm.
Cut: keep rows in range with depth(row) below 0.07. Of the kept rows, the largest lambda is 410.401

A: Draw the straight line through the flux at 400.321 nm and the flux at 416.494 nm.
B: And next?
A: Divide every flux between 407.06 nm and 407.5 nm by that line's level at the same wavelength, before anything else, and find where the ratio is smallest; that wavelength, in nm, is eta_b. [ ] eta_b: 407.201 nm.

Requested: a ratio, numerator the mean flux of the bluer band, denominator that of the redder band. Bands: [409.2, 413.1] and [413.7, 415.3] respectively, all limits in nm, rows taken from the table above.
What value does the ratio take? 1.04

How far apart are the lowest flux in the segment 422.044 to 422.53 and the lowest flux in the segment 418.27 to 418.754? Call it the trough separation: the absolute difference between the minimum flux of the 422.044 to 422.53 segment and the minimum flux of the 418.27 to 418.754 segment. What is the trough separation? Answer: 3.3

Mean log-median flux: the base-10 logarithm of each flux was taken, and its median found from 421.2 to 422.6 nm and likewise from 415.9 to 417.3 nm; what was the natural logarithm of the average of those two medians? 0.226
